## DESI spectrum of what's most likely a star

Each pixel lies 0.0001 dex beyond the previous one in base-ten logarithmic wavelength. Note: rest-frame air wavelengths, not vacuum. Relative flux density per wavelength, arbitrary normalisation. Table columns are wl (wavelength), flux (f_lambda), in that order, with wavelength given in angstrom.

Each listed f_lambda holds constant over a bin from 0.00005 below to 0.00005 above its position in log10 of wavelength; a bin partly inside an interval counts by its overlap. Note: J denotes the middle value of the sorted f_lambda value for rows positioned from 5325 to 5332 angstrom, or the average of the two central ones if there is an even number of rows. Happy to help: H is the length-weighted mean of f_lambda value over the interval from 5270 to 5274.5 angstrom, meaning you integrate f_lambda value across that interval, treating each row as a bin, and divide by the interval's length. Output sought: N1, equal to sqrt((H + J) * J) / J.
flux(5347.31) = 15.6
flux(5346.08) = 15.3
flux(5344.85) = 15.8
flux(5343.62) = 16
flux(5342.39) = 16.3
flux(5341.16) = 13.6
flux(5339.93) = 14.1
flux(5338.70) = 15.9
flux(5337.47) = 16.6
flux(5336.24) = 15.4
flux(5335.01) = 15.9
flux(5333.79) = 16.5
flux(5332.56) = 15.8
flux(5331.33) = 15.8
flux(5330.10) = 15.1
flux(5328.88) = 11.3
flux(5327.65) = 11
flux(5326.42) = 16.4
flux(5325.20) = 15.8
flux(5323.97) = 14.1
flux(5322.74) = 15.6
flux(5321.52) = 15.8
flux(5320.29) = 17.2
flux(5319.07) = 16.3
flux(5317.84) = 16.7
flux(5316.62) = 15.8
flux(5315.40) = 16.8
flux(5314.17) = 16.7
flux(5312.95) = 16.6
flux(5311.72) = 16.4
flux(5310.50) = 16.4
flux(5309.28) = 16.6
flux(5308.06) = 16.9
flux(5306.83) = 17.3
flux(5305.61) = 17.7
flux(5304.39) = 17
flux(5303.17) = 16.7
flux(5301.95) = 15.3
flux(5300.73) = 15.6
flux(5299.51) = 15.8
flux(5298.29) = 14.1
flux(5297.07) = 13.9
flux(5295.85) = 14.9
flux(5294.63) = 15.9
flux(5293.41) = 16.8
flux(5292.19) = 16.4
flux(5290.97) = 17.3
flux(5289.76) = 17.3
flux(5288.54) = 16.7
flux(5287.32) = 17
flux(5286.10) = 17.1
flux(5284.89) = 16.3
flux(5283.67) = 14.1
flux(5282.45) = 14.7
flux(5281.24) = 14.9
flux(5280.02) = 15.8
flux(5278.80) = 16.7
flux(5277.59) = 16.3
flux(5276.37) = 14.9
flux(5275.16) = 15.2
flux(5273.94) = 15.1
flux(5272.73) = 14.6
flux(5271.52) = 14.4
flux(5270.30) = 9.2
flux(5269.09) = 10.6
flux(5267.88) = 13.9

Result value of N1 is 1.37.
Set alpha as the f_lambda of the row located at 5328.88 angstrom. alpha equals 11.3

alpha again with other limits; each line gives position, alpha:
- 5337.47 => 16.6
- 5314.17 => 16.7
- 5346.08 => 15.3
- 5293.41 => 16.8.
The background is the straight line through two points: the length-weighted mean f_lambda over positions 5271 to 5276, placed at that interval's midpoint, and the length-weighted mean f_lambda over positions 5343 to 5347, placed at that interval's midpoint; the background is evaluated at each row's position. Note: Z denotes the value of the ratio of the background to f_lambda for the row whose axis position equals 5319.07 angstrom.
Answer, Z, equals 0.94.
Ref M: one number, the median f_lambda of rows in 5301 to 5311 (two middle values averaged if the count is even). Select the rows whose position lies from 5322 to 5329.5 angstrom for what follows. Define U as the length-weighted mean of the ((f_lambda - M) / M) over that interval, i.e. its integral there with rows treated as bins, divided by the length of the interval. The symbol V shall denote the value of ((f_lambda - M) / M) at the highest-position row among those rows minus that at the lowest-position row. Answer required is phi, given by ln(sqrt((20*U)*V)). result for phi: -0.1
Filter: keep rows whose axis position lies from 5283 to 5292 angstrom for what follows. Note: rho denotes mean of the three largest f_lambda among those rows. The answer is 17.2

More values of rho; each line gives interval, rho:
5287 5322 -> 17.4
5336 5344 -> 16.3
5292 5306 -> 17.2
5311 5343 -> 16.9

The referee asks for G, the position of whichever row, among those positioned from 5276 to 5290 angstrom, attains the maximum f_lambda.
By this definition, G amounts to 5289.76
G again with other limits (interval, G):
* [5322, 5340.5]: 5337.47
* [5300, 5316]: 5305.61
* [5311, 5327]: 5320.29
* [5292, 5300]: 5293.41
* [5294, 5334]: 5305.61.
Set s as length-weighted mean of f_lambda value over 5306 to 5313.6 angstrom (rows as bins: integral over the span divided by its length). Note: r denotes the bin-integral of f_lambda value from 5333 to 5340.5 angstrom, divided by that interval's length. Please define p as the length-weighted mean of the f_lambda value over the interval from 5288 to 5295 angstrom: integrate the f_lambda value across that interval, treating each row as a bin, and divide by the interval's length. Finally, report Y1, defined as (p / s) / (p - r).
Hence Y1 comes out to 1.0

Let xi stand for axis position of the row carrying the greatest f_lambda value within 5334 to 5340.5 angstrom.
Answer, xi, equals 5337.47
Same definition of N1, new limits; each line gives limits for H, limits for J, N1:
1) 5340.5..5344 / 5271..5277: 1.42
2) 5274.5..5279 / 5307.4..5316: 1.39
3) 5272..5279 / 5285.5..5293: 1.38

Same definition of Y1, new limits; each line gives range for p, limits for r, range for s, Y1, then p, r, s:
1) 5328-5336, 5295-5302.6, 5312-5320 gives -49.1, 15.0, 15.0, 16.5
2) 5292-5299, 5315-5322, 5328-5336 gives -0.9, 15.3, 16.4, 15.0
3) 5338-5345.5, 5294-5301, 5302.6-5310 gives 3.1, 15.3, 15.0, 17.0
